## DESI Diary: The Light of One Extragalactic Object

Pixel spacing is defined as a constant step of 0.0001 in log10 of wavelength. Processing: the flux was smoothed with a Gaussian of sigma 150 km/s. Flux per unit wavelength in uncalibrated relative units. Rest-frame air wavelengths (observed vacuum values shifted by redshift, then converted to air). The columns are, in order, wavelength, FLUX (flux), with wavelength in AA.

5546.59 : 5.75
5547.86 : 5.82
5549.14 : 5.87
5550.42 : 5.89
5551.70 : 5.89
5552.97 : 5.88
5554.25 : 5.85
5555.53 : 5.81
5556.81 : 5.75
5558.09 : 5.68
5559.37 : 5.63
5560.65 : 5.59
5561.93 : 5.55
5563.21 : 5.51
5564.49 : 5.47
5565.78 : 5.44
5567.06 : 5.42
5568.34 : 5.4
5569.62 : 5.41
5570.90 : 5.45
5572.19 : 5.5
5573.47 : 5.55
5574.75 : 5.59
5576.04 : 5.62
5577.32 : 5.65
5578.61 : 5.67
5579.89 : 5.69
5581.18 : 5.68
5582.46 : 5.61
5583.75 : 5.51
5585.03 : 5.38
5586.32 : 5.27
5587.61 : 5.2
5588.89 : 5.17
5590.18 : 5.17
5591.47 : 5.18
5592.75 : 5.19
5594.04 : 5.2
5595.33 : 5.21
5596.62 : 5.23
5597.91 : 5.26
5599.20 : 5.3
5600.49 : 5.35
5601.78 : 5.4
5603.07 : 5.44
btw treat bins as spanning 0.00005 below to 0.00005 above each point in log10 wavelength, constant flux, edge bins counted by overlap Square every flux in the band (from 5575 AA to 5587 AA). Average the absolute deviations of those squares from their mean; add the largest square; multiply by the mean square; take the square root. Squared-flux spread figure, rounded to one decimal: 32.3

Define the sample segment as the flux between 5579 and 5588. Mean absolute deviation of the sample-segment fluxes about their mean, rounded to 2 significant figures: 0.17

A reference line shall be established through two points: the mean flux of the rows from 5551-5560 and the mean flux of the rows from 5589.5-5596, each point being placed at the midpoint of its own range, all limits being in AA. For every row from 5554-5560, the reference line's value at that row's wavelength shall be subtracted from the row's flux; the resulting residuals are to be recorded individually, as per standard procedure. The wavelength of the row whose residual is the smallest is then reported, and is 5559.37 AA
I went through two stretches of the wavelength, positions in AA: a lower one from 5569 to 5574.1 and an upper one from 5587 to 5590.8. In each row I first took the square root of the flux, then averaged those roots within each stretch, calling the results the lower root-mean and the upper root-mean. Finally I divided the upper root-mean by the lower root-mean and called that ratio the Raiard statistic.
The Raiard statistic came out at 0.97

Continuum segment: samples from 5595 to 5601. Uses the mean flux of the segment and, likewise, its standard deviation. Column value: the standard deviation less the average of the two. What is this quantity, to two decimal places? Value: -2.61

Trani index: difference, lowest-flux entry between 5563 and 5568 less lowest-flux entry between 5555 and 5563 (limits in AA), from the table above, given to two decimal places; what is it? -0.13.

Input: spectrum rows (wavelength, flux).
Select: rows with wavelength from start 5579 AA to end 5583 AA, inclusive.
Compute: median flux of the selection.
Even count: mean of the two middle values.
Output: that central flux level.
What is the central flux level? 5.7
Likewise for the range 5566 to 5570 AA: 5.4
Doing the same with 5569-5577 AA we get 5.5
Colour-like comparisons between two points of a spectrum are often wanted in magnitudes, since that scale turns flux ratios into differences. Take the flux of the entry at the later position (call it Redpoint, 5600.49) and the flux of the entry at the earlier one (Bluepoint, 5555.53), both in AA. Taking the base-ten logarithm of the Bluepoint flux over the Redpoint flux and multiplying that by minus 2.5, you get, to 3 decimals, -0.090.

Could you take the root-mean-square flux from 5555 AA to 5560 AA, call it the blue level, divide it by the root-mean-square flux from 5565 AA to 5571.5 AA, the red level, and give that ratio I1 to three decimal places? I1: 1.054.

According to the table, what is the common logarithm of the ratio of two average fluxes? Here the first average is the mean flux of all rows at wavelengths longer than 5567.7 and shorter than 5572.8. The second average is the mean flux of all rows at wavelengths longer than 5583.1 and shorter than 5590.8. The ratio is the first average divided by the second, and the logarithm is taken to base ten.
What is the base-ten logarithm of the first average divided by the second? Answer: 0.013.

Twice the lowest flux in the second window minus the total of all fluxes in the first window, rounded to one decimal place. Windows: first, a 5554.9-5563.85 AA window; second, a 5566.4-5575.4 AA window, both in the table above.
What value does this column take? -28.7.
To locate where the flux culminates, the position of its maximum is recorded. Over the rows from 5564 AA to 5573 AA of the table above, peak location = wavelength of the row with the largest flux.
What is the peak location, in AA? 5572.19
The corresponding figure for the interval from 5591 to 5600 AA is 5599.20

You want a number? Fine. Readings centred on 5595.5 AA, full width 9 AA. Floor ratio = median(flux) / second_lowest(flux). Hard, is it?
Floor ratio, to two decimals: 1.00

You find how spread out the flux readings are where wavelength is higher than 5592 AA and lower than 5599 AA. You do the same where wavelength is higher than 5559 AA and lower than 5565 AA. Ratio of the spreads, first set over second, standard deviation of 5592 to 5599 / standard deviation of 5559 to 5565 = 0.44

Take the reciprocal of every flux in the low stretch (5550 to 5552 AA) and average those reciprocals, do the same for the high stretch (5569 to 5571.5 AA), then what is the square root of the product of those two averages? 0.177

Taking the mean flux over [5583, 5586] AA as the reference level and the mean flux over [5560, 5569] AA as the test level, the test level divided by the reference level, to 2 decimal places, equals 1.01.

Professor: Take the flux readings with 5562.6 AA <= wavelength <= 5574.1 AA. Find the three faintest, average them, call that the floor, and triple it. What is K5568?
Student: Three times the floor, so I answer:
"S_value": 16.2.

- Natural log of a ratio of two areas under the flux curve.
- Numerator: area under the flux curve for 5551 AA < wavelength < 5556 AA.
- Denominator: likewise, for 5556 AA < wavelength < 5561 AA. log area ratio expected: 0.03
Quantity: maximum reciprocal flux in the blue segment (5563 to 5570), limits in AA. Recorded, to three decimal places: 0.185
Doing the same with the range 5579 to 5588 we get 0.192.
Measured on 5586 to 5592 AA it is 0.193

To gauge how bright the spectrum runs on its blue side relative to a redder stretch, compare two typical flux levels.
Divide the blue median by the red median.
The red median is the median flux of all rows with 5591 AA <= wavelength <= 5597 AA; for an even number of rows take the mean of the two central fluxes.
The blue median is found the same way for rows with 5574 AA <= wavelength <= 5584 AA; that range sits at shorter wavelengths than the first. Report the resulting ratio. 1.08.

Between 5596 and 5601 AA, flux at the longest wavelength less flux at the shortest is 0.12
